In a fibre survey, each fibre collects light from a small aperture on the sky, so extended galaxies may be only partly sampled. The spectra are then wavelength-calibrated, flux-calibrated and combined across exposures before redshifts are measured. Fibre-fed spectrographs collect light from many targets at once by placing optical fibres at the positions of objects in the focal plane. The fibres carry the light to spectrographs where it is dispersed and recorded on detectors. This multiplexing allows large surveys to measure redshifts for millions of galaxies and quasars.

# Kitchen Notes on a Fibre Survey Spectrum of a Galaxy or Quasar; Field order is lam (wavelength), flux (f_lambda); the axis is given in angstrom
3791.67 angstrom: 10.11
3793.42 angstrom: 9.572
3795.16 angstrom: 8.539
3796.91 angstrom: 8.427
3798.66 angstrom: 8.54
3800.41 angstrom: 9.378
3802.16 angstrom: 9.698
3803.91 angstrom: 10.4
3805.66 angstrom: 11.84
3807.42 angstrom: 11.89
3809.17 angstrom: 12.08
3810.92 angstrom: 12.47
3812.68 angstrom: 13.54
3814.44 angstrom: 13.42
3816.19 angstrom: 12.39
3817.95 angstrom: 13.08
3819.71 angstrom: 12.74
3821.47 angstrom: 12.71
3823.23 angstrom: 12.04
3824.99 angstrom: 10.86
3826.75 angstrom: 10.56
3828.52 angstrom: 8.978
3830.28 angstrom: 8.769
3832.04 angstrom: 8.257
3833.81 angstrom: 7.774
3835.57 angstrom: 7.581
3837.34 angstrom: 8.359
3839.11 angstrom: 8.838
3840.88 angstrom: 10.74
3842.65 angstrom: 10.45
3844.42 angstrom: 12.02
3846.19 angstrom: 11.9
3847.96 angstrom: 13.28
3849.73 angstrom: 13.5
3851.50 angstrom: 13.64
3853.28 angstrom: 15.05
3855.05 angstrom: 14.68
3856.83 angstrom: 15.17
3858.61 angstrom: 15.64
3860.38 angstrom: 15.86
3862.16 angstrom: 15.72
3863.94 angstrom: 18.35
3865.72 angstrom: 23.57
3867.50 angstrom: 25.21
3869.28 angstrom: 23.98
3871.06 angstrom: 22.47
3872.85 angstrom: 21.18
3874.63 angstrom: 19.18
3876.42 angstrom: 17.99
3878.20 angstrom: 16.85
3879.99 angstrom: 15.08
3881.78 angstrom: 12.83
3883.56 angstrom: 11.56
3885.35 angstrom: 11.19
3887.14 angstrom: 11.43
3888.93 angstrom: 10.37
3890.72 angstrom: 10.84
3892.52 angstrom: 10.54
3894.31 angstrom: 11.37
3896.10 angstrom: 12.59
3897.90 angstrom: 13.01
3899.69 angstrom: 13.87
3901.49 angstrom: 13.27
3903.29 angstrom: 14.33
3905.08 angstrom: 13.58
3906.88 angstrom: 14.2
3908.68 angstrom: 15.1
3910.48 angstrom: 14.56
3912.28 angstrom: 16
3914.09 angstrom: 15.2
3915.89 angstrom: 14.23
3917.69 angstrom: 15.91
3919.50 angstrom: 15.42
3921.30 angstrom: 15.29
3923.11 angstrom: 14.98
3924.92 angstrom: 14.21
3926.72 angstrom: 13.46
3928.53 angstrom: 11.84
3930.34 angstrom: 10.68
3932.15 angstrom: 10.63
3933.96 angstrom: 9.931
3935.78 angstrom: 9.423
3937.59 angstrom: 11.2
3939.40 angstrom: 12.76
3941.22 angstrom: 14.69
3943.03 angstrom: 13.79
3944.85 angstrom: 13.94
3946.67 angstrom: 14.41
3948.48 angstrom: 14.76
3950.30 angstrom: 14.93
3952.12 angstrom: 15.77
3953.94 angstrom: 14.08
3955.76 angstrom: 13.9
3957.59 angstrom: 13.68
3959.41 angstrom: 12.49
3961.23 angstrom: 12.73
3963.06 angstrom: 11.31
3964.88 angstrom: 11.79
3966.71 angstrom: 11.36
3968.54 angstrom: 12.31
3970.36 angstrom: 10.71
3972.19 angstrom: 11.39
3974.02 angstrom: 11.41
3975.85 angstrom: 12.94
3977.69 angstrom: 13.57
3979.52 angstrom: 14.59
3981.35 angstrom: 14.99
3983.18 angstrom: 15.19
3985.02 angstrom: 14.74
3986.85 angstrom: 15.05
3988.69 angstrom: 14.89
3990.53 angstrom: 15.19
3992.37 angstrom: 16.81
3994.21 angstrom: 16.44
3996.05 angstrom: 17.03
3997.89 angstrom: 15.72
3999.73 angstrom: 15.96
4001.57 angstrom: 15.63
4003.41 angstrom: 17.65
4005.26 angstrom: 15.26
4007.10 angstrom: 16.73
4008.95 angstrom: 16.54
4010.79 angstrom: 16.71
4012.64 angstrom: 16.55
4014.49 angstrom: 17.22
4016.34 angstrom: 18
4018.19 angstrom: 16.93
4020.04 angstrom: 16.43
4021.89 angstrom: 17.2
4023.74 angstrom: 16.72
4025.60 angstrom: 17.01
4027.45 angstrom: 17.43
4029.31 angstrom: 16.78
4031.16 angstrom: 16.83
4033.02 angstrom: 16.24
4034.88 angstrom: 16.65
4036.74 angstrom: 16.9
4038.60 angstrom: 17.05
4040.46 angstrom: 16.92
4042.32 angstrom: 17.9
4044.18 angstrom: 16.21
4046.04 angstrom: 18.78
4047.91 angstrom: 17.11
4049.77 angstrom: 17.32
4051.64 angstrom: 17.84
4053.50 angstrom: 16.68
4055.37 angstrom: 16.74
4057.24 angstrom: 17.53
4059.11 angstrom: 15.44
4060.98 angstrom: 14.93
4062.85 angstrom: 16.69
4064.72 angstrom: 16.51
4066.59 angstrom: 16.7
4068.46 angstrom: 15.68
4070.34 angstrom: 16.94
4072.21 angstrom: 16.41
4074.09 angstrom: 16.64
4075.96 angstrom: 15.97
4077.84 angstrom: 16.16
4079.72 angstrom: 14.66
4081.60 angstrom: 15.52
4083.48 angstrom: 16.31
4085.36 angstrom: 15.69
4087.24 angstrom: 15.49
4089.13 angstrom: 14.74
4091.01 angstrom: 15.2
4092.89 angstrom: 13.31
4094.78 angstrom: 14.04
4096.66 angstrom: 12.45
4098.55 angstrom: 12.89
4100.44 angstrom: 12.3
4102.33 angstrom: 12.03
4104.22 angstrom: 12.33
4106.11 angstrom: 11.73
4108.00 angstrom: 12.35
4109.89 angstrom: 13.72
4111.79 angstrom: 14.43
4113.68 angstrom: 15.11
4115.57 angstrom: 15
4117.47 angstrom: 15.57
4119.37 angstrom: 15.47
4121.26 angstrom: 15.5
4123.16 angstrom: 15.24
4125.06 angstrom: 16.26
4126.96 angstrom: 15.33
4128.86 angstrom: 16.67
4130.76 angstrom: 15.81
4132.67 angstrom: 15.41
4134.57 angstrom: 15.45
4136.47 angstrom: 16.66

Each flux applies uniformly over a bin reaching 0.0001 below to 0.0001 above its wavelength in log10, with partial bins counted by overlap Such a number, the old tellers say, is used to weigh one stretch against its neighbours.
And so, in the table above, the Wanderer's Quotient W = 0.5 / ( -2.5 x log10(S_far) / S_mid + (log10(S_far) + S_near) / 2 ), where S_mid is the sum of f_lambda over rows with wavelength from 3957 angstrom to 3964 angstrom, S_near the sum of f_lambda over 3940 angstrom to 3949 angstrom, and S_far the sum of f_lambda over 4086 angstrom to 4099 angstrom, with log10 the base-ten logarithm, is 0.014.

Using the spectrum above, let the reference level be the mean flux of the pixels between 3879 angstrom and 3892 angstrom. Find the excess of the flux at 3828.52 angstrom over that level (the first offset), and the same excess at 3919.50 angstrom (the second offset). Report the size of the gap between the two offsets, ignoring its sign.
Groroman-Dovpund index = 6.4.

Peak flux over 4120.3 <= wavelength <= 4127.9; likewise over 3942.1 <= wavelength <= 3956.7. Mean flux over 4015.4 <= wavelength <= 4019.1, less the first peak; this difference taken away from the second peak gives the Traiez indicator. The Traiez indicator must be 14.6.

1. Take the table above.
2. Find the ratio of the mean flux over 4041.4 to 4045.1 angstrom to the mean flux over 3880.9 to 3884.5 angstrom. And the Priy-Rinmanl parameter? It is 1.4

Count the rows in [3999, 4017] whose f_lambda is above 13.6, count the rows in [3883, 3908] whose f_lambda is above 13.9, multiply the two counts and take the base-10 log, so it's 1.30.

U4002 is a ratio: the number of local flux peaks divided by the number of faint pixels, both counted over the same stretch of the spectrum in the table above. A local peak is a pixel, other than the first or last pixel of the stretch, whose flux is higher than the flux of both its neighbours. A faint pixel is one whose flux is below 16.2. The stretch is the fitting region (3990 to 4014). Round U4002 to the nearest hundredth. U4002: 1.20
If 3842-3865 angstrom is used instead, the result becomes 0.25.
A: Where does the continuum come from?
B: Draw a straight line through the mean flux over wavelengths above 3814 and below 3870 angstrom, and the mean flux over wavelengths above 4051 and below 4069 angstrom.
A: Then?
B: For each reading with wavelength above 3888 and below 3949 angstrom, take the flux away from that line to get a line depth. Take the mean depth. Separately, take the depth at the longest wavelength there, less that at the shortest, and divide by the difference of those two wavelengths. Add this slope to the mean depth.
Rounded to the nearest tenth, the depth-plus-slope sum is 1.1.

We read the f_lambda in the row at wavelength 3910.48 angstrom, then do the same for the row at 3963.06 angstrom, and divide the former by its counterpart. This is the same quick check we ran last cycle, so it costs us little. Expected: 1.3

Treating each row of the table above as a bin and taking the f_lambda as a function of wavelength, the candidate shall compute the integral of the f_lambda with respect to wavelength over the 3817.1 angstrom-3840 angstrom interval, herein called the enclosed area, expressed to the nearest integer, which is 230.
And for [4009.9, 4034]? 408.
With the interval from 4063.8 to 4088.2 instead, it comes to 392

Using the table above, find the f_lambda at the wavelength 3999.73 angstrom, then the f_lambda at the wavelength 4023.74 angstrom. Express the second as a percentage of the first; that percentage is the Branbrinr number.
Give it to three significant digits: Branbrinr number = 105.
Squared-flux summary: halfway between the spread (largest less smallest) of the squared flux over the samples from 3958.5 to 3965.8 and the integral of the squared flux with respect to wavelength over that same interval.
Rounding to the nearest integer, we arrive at 551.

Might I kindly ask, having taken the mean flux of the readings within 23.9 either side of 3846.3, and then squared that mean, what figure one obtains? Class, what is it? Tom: 179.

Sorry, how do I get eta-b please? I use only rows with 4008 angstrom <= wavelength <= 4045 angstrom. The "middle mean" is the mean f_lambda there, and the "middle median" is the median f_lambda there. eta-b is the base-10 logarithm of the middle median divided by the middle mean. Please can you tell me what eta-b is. -0.001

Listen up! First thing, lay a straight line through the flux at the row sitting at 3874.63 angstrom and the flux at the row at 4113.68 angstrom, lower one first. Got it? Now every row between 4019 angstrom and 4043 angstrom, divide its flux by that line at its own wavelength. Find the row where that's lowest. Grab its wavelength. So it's 4020.04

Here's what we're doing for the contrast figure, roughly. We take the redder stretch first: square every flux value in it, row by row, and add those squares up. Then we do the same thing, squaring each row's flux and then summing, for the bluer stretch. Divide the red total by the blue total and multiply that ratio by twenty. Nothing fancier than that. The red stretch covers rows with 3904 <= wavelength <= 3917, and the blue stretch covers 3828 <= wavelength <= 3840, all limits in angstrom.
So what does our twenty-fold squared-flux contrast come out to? 62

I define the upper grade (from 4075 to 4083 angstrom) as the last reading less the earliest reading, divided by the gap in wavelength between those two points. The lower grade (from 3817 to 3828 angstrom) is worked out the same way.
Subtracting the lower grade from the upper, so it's 0.21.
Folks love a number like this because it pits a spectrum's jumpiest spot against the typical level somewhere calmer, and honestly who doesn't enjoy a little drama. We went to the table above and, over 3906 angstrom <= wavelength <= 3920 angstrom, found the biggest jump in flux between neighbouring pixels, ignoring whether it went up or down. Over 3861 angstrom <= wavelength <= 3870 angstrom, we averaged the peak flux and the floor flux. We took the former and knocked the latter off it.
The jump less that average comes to -19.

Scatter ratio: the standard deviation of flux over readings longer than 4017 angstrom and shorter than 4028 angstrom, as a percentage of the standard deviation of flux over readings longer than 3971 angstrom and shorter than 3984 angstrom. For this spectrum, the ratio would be 22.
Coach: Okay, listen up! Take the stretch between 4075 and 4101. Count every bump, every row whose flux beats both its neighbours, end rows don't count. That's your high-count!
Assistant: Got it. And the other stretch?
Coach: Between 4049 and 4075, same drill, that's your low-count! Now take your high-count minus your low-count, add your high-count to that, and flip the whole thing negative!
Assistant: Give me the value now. -5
